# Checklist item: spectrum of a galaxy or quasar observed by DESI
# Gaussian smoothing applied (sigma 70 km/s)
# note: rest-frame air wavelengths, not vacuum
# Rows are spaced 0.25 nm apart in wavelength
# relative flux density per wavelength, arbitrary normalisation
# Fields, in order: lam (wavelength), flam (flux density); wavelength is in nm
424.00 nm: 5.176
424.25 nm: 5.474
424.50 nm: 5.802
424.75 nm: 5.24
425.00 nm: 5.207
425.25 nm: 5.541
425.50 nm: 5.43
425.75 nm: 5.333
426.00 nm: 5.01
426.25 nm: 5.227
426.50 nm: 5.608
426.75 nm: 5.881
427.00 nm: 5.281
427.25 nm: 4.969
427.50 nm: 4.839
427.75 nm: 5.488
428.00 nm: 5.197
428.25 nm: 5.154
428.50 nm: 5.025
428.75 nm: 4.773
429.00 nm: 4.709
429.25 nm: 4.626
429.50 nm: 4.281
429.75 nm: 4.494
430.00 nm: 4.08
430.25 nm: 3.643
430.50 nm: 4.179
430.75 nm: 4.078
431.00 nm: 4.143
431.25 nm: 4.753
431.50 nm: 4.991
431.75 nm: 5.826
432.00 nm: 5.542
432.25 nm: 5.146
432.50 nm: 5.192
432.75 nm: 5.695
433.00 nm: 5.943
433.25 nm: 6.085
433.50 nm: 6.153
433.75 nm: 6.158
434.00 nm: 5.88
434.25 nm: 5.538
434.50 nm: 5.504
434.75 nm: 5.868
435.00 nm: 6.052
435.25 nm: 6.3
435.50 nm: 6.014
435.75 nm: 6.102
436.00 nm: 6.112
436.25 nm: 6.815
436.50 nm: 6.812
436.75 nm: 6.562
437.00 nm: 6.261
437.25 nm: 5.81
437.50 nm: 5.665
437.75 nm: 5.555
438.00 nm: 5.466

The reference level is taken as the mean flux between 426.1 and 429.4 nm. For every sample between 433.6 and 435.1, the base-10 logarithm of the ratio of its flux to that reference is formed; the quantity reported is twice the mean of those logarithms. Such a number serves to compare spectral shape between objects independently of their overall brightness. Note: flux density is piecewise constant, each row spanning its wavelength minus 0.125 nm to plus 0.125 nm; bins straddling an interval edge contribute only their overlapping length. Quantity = 0.11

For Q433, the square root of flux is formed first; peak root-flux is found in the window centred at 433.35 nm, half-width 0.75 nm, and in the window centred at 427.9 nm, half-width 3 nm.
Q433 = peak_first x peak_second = 6.0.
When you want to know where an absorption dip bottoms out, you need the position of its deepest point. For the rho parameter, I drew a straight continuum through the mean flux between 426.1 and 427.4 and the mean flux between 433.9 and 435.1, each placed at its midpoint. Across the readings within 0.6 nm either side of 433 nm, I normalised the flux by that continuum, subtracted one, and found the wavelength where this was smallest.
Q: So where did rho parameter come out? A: 432.50 nm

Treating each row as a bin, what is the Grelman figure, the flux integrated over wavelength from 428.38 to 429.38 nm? 5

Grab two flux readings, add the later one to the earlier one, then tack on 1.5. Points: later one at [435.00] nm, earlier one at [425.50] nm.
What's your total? 13.0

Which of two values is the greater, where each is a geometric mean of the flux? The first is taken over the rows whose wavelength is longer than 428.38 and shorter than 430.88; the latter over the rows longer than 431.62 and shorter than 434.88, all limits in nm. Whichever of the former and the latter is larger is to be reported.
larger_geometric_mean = 5.72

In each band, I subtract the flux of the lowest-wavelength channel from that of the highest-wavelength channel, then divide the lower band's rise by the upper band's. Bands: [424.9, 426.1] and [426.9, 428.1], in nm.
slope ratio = 2.3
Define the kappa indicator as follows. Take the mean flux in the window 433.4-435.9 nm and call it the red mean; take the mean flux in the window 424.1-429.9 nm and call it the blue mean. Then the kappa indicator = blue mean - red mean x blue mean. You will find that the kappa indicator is -26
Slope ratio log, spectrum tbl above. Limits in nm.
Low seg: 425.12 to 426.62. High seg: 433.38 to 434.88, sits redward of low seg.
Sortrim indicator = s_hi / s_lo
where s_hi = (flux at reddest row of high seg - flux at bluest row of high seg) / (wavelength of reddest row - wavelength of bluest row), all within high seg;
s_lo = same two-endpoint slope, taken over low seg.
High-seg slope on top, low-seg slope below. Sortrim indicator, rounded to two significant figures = -4.3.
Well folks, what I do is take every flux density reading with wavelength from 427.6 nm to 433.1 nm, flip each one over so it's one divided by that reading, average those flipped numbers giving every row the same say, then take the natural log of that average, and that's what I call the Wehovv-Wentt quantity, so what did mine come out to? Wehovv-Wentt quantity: -1.56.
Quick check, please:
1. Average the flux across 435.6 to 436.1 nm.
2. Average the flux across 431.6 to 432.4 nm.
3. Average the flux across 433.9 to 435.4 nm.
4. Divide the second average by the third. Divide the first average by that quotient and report 6.5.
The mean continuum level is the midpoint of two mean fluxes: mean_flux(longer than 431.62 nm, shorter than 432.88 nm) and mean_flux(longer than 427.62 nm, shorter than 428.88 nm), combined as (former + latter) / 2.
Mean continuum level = 5.30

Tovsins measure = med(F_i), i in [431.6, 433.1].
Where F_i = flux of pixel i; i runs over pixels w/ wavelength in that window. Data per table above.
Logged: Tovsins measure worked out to 5.62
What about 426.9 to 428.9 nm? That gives 5.09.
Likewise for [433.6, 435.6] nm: 5.95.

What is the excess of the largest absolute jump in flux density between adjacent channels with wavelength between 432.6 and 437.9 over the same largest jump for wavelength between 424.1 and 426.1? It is 0.14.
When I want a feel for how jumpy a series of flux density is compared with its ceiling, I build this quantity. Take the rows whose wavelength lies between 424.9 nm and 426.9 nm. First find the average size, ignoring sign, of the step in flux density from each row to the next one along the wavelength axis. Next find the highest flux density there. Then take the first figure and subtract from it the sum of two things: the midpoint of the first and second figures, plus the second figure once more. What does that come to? -8.7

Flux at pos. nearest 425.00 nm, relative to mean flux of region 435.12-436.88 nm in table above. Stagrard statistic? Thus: 0.82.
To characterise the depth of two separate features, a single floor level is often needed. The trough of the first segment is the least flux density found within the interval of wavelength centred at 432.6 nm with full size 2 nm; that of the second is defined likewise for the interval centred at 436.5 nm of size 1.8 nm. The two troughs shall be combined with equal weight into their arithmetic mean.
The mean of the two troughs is 5.48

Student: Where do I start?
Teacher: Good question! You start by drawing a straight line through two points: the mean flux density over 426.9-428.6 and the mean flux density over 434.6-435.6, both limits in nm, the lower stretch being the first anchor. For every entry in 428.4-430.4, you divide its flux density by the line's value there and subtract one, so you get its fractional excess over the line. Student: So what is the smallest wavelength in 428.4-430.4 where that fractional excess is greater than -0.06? 428.50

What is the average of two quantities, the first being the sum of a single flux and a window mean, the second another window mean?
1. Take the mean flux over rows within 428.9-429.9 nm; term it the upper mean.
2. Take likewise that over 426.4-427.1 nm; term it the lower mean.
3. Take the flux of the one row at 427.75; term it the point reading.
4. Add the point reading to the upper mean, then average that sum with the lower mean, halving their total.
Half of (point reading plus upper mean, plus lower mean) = 7.80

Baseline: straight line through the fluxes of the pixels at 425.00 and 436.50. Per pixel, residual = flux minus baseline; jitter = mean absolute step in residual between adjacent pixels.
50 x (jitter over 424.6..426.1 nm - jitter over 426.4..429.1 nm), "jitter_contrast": -4.7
